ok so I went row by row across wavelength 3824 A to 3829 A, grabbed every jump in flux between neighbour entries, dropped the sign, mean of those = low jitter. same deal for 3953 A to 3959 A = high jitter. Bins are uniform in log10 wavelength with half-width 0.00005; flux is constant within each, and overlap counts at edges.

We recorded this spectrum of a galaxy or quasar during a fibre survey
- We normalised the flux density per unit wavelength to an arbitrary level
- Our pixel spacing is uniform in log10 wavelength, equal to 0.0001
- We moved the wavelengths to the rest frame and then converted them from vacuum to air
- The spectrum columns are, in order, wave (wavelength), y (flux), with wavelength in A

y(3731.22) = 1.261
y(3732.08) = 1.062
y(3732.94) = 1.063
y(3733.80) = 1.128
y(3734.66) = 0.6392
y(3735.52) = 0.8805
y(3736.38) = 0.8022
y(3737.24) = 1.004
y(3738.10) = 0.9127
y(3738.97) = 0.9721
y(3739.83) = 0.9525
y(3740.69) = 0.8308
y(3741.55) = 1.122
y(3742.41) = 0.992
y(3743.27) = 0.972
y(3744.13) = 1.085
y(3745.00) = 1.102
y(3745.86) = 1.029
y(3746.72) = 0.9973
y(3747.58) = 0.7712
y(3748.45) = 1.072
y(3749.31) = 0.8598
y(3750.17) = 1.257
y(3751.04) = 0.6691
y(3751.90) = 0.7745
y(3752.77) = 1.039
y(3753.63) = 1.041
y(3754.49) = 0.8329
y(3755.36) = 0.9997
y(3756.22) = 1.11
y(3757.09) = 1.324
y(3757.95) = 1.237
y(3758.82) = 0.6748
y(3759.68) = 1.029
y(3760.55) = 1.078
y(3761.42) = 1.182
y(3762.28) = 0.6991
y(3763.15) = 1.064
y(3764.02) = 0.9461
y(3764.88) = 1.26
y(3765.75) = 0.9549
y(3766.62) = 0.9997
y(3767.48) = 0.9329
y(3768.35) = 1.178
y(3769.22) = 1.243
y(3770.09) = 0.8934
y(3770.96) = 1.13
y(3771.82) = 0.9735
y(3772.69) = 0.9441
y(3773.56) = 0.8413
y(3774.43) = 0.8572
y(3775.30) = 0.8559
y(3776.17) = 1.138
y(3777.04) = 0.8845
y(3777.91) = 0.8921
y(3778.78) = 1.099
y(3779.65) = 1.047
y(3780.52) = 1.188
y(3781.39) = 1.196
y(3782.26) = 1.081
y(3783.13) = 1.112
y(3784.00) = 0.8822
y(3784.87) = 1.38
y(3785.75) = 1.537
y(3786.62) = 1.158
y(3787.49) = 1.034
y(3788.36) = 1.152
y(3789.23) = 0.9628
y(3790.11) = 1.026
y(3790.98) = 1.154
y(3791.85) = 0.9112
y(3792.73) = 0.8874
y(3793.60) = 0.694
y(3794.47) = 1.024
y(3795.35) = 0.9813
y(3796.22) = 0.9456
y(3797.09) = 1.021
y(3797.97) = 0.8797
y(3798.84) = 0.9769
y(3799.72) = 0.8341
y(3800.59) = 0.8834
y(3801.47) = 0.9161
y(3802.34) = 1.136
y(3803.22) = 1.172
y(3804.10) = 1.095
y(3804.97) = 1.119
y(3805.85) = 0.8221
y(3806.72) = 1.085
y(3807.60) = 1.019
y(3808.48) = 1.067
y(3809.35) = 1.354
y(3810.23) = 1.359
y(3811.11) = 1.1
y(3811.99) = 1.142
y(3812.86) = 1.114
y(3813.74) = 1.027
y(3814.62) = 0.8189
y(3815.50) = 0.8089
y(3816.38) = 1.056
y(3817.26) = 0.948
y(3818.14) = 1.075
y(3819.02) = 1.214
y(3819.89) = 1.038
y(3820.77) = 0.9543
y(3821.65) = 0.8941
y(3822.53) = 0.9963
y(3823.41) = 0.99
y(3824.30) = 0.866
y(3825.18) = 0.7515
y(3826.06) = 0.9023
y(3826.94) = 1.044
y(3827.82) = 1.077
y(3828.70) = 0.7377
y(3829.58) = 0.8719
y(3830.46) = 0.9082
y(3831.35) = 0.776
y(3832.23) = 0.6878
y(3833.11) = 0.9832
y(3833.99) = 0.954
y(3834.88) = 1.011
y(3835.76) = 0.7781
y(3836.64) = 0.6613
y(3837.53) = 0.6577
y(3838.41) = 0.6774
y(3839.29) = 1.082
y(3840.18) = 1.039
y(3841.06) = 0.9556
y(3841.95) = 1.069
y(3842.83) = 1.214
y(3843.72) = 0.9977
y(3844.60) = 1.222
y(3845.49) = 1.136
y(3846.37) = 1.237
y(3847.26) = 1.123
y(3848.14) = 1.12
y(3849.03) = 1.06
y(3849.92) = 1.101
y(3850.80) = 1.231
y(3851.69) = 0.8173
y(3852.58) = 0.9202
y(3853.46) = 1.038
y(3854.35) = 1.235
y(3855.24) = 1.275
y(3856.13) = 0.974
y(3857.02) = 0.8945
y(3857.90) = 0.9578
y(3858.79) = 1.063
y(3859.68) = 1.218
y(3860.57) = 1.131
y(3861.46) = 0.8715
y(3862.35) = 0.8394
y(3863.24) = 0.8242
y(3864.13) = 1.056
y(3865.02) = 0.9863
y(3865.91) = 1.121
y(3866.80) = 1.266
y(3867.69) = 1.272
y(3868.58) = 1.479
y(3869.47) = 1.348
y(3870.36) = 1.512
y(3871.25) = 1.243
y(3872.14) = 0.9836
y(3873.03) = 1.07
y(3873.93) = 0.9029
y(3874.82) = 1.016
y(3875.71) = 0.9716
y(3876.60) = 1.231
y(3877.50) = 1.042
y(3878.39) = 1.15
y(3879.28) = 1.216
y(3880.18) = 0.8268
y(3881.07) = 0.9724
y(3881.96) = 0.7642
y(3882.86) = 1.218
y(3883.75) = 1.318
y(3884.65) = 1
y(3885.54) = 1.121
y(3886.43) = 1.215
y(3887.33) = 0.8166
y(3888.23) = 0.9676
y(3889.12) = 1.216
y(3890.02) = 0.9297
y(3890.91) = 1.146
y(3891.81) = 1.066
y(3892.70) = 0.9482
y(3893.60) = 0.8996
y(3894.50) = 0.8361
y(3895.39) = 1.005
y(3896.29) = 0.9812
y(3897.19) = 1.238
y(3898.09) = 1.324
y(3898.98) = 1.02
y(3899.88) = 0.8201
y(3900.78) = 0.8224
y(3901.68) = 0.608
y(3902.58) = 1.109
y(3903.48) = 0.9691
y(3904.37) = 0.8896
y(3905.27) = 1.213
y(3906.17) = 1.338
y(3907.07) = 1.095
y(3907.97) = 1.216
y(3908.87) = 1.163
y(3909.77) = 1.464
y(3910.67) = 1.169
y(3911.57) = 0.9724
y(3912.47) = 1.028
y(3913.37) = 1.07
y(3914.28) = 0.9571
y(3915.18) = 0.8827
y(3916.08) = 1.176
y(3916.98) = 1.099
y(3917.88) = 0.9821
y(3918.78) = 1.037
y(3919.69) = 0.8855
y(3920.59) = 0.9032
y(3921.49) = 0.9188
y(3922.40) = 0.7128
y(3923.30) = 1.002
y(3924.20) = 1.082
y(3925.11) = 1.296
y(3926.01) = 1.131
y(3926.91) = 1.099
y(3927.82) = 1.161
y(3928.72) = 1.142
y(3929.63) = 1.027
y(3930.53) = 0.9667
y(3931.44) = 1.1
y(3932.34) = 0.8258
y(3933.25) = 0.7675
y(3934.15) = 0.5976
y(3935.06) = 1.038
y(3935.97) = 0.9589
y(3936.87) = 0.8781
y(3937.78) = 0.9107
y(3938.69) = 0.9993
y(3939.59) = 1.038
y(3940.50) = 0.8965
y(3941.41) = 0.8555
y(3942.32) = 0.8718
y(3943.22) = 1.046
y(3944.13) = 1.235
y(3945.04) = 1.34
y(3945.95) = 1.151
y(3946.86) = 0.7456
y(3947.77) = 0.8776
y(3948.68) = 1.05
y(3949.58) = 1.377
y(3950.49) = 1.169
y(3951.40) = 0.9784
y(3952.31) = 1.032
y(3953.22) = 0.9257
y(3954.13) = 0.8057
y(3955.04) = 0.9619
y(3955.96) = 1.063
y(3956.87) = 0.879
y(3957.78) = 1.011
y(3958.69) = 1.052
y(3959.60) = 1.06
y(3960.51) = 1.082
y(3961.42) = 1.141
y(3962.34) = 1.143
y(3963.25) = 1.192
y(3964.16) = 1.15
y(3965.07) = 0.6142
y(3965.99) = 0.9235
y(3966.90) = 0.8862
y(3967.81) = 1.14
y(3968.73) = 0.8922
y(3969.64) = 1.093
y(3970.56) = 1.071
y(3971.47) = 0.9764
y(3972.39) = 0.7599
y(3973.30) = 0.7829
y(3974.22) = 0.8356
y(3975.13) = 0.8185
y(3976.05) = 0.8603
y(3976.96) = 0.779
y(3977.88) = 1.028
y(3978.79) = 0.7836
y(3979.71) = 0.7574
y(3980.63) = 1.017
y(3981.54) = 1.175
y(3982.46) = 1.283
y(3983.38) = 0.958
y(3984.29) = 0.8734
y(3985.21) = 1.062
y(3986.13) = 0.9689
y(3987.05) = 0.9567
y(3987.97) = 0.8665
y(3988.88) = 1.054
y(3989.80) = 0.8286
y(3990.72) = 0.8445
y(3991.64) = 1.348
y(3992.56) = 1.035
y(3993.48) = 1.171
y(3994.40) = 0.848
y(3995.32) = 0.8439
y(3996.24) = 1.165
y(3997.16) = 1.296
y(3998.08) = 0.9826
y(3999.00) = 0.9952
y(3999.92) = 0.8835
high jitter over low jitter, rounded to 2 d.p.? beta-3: 0.79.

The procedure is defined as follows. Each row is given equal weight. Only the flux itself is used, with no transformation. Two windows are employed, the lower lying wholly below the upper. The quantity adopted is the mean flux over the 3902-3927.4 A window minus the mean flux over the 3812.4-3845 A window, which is 0.12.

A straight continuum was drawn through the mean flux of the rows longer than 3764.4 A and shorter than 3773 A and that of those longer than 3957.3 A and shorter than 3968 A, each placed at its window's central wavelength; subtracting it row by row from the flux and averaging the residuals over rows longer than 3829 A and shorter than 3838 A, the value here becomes -0.22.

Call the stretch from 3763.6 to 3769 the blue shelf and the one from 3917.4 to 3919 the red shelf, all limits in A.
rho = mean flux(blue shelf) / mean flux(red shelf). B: 1.04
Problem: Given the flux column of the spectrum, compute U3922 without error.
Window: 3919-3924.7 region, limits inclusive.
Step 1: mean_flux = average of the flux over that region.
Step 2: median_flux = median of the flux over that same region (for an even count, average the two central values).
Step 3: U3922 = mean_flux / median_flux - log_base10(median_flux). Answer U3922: 1.05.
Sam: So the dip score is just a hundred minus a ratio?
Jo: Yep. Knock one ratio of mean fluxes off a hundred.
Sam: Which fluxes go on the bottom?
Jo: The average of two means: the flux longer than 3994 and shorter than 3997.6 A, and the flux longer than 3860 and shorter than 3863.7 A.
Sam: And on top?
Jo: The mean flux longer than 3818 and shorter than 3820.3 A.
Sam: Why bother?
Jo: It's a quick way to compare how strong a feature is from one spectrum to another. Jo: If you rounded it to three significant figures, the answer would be 98.9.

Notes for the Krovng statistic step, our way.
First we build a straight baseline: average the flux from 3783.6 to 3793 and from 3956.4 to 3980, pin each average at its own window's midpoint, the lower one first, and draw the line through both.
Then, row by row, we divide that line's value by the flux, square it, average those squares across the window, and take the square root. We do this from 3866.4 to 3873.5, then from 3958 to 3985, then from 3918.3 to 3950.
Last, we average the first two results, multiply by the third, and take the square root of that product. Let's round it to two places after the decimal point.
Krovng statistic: 0.98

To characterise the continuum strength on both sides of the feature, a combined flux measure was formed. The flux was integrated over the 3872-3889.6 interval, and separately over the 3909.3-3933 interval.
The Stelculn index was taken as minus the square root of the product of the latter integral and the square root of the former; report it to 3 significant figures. -10.3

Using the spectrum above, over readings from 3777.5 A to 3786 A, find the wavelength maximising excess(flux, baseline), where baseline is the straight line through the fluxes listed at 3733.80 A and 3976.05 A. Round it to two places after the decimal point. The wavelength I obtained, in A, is 3785.75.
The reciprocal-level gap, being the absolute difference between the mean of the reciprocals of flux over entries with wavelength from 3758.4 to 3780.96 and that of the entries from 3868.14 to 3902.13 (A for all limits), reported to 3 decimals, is 0.046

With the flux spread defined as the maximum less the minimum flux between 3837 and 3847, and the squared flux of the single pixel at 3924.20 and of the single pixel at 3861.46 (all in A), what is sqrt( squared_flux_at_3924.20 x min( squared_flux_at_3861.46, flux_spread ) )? 0.82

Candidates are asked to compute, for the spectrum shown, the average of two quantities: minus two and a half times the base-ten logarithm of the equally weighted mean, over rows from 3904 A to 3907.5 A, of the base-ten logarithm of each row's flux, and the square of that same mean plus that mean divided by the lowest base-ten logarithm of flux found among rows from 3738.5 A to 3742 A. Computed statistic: 1.3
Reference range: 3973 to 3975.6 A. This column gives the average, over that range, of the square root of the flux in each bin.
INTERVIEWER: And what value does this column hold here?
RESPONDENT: 0.901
